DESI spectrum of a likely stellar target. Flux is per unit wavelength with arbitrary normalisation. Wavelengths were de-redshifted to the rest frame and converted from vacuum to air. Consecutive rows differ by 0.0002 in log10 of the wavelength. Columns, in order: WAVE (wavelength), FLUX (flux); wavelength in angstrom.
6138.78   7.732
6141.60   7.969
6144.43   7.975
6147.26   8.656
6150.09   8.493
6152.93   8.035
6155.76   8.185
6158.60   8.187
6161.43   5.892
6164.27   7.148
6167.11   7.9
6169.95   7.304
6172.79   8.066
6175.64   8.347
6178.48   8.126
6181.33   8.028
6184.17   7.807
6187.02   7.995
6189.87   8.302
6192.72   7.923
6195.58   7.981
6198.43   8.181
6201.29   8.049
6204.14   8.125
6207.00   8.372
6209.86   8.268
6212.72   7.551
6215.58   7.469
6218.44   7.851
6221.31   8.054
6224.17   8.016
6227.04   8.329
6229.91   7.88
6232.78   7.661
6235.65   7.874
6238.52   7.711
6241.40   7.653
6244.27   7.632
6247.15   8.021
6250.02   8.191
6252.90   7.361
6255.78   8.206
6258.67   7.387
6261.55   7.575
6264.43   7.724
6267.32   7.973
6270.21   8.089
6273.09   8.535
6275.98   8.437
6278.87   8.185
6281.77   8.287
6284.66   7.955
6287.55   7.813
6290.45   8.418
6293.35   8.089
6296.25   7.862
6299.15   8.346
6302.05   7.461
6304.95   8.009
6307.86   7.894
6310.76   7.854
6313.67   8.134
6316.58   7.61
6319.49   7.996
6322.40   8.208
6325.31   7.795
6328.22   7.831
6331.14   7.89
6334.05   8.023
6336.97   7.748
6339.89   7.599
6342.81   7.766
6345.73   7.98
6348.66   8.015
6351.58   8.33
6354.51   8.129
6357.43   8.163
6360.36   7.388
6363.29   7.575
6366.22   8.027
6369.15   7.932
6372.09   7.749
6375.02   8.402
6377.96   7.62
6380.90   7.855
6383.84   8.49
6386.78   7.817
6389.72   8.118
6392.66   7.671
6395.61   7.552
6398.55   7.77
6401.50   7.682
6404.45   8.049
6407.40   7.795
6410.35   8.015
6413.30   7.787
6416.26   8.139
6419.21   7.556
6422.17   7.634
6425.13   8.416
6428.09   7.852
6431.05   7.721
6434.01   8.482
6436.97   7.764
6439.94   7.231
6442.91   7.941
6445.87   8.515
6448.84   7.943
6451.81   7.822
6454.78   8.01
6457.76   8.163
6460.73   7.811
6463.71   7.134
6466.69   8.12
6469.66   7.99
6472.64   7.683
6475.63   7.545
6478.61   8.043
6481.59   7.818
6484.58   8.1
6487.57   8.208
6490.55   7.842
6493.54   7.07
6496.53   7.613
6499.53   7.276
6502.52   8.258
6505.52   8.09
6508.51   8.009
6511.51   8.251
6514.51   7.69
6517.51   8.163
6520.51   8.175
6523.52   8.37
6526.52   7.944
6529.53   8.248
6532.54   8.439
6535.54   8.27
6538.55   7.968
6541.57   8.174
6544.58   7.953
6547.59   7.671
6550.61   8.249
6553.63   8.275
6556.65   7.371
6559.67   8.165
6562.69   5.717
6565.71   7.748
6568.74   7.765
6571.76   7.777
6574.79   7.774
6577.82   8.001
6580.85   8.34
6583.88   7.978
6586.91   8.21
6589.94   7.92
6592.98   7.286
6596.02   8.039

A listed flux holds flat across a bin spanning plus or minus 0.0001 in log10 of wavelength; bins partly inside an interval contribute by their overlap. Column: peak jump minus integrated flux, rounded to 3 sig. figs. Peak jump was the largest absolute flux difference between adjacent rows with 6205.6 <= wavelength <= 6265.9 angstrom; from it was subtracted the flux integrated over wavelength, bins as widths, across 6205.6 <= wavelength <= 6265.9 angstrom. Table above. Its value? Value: -472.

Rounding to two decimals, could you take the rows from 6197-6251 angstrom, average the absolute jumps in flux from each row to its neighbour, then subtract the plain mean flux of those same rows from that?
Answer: -7.72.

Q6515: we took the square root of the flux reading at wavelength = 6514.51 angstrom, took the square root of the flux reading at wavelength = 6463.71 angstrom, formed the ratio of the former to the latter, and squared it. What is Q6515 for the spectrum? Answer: 1.08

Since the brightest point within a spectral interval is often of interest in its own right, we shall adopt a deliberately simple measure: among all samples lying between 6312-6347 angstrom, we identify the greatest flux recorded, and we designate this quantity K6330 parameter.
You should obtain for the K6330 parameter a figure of 8.208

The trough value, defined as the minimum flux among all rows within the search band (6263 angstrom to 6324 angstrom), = 7.461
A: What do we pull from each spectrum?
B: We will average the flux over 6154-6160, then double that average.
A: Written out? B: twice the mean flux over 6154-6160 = 16.4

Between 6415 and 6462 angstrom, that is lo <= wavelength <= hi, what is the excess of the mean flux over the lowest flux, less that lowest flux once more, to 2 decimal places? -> -6.52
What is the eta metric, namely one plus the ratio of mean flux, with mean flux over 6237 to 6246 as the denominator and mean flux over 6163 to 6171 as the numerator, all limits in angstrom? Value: 1.97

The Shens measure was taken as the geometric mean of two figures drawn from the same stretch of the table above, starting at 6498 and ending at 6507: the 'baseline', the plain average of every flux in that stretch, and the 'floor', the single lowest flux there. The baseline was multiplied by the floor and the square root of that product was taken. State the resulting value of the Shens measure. 7.57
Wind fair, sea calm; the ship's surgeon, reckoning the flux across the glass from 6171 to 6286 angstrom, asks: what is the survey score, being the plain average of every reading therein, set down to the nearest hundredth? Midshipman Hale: 7.98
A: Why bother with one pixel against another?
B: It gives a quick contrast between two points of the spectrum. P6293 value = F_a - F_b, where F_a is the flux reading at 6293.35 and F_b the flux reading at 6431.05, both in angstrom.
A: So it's 0.37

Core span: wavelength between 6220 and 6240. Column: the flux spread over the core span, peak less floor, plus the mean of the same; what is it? 8.60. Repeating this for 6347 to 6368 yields 8.89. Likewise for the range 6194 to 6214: 8.90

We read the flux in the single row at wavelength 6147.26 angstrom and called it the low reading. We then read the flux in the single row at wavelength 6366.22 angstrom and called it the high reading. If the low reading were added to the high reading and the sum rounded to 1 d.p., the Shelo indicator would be 16.7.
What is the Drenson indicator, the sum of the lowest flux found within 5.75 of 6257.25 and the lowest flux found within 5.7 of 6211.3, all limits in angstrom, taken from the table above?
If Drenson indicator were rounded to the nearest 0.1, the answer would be 14.8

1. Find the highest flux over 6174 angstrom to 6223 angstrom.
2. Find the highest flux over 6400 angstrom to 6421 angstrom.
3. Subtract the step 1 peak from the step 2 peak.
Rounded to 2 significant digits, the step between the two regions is -0.23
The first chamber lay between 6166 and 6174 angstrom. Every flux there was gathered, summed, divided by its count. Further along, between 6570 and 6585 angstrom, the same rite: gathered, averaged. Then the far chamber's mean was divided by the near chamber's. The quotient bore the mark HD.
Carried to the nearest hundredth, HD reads 1.03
